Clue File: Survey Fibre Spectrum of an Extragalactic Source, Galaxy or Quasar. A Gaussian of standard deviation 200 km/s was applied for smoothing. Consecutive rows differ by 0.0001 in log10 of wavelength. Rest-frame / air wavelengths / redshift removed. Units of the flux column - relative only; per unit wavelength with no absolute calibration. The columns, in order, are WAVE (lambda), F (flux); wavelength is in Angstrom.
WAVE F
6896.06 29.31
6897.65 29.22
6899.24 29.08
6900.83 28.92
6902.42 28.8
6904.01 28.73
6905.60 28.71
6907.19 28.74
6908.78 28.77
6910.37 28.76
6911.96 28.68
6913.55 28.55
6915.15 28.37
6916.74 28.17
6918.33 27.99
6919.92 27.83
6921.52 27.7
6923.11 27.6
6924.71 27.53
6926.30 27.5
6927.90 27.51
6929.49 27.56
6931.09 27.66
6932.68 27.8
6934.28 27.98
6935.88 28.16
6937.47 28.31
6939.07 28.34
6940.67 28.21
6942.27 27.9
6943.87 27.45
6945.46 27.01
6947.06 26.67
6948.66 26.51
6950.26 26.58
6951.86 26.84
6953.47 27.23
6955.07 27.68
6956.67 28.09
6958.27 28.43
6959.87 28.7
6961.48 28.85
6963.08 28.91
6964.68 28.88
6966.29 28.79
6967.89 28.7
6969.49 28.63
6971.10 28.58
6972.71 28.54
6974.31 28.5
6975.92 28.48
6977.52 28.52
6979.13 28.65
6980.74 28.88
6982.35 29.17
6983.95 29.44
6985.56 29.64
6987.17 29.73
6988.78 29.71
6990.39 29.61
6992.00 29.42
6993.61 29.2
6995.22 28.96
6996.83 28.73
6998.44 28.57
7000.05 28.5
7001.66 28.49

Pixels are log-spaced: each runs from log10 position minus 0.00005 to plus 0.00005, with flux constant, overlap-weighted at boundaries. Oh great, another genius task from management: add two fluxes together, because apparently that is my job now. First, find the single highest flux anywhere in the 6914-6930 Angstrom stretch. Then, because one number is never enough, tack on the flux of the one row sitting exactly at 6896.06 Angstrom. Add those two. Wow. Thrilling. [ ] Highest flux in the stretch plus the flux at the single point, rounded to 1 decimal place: 57.7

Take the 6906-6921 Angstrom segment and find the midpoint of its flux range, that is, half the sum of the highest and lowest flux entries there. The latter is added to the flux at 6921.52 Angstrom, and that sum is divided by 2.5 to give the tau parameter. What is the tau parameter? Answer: 22.4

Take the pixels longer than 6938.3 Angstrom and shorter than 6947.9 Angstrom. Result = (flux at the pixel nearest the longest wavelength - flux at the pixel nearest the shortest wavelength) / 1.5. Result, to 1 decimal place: -1.1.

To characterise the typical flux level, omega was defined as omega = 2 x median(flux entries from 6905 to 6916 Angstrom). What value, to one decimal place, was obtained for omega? 57.4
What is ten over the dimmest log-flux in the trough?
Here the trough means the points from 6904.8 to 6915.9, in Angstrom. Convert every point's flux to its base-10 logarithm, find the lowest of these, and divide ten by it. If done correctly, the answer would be 6.88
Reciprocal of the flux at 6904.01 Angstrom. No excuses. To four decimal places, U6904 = 0.0348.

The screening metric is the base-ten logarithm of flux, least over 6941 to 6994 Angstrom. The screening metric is 1.42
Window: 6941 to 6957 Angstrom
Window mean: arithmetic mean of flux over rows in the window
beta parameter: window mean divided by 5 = 5.44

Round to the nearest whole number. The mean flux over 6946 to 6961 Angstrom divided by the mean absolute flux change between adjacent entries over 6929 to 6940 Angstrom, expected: 211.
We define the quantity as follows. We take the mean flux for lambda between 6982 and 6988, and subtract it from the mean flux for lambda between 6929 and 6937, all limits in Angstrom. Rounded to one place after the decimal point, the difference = -1.7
